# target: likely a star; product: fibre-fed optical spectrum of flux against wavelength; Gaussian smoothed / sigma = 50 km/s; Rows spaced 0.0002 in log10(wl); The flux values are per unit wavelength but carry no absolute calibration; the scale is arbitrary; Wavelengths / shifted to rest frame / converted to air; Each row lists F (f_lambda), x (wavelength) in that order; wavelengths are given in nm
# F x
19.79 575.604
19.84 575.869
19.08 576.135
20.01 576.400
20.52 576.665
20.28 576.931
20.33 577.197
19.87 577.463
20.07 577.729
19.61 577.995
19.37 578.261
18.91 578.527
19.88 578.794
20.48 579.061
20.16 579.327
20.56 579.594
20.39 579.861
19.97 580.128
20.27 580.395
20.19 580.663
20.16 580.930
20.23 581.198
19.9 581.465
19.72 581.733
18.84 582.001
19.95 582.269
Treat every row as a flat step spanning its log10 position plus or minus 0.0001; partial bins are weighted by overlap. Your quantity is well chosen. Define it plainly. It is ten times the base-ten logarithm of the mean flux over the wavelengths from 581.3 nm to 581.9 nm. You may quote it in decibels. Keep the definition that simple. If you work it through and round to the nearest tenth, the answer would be 13.0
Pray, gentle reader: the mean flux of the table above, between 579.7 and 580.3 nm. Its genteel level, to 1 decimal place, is 20.2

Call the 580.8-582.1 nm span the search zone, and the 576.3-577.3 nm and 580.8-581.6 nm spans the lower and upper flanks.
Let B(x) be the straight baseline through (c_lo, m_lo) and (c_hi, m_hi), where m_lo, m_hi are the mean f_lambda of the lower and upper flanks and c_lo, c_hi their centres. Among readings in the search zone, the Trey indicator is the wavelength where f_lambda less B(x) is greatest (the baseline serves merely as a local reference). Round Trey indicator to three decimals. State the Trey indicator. 581.198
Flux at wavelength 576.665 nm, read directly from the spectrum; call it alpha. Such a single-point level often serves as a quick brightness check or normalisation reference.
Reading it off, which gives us 20.52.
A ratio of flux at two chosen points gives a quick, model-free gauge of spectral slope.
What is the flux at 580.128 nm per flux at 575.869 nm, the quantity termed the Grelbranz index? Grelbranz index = 1.01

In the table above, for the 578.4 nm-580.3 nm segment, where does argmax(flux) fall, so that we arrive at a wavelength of 579.594 nm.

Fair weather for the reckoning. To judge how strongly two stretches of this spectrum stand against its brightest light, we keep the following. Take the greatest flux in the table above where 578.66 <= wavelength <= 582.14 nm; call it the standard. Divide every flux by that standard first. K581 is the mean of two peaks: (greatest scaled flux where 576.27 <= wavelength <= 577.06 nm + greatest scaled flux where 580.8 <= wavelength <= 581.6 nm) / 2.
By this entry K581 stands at 0.991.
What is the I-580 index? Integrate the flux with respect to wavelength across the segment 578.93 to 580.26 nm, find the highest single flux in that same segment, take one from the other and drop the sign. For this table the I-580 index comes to 6.5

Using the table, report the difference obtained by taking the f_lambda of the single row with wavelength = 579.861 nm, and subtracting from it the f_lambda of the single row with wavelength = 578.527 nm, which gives 1.5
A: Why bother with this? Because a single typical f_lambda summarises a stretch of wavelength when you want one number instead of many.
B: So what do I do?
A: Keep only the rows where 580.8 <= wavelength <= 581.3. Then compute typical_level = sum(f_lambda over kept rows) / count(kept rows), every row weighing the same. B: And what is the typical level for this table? 20.2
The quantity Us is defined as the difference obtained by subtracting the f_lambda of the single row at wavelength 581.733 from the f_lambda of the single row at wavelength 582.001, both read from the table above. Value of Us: -0.9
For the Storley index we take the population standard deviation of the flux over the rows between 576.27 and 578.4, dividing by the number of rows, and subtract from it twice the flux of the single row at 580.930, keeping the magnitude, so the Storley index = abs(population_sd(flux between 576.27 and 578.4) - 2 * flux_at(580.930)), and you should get 39.96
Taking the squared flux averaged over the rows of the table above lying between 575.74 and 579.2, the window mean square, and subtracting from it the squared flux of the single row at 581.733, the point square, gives 6.0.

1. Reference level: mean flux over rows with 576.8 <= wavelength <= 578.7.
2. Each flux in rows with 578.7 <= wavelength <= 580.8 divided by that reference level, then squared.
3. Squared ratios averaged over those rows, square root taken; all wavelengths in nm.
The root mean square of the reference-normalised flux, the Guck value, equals 1.023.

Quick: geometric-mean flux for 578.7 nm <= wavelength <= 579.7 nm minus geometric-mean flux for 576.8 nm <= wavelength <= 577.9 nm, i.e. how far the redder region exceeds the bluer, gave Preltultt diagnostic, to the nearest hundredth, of 0.13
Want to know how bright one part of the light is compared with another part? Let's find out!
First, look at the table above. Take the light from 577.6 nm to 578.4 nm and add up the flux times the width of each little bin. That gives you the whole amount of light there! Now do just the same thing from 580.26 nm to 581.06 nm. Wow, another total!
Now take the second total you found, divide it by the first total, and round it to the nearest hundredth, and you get 1.03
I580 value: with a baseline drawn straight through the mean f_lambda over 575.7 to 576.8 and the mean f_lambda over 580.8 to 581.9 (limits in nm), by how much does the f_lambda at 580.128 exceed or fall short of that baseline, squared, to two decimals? 0.00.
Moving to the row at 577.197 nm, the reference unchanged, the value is 0.20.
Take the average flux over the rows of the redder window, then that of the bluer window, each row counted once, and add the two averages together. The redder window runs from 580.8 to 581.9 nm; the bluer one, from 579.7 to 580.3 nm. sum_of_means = 40.2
